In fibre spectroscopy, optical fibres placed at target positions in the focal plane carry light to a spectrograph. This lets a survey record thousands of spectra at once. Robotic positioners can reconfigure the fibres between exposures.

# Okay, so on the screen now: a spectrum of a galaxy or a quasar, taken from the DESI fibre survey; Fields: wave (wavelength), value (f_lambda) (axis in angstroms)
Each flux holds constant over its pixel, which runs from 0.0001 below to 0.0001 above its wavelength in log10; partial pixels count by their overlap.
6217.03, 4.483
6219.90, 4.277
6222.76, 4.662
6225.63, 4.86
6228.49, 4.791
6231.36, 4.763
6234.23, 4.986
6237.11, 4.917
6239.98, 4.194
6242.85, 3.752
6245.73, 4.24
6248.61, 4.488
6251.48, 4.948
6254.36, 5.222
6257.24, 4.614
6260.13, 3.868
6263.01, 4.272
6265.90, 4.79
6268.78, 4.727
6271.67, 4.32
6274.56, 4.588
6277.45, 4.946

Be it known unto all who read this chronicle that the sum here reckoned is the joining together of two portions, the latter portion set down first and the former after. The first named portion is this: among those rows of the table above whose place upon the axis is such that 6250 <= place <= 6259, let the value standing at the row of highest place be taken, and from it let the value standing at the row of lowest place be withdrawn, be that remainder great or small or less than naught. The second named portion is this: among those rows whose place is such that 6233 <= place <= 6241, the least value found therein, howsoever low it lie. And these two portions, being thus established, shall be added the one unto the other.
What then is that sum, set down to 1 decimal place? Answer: 3.9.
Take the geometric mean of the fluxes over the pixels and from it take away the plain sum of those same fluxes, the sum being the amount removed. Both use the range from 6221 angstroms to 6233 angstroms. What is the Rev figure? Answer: -14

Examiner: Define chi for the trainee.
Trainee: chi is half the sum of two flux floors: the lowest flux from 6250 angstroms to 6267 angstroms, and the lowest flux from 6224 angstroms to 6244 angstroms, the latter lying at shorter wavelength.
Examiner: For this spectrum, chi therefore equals 3.81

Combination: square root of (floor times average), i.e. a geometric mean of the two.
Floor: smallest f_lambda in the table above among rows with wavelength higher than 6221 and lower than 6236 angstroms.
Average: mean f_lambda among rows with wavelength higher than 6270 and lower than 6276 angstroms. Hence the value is 4.6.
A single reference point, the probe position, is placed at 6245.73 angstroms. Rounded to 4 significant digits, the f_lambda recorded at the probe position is 4.240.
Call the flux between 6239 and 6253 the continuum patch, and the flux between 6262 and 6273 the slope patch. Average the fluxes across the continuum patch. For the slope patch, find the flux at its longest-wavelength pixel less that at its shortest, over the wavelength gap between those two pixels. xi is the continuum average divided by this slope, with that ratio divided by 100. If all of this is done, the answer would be 7.8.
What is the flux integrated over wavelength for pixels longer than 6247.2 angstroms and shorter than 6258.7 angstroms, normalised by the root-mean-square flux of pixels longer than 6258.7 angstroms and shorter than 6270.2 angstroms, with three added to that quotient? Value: 15.5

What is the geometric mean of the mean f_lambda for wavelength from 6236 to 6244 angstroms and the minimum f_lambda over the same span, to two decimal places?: 4.01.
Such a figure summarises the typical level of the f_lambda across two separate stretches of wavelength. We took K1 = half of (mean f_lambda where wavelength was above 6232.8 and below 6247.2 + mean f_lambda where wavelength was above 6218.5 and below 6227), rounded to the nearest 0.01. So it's 4.51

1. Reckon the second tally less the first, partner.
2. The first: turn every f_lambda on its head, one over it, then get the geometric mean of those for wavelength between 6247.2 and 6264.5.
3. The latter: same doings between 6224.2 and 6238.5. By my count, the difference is -0.014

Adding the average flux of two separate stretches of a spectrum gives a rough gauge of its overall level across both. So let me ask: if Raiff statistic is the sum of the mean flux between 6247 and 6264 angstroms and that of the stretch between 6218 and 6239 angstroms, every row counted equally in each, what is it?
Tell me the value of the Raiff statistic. 9.3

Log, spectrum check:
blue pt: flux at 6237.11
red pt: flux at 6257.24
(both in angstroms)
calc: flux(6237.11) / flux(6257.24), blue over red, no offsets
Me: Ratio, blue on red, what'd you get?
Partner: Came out 1.07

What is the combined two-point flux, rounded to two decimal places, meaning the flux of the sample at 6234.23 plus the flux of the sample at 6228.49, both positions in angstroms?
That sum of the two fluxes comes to 9.78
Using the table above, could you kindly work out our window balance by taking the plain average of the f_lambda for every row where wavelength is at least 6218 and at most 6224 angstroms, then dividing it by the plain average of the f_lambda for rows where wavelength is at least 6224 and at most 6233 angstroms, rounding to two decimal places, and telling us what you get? 0.93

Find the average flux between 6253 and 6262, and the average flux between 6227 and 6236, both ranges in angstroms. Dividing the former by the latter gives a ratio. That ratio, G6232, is 0.94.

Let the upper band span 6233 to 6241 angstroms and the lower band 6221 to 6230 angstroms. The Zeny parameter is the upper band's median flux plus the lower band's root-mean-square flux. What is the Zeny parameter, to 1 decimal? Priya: 9.7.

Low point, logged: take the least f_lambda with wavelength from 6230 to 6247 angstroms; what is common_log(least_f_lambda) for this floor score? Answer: 0.574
